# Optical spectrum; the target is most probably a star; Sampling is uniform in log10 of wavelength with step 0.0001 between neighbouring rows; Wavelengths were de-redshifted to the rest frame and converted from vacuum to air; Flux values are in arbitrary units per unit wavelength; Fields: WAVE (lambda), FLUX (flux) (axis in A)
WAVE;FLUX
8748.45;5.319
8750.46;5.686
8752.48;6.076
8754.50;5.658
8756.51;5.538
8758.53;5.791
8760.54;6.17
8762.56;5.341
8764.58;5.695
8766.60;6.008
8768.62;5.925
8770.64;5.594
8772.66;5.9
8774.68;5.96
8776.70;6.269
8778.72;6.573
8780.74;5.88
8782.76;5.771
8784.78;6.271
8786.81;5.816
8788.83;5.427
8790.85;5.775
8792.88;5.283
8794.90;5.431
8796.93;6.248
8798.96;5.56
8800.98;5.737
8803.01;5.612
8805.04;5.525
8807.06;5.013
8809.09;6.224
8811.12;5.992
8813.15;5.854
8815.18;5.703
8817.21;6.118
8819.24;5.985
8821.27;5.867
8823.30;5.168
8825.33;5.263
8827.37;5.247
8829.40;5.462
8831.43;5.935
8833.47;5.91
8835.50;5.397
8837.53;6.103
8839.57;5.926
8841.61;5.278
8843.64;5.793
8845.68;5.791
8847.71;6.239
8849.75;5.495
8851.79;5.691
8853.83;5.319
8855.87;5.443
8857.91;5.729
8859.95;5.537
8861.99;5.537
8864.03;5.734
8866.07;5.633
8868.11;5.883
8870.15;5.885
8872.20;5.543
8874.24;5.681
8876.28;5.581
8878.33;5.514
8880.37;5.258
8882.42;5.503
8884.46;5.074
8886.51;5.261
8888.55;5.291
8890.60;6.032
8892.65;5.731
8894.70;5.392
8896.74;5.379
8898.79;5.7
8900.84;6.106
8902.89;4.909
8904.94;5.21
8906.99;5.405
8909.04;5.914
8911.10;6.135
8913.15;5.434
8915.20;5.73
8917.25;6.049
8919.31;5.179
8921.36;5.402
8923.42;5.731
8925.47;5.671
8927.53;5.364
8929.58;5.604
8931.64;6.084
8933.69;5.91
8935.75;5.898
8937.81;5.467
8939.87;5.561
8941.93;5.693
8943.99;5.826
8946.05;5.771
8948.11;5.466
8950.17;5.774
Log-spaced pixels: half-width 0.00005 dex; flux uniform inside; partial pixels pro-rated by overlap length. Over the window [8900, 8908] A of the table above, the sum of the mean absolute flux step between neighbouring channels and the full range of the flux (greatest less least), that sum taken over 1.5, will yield 1.2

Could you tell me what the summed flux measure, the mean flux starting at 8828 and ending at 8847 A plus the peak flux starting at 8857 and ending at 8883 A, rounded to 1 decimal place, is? 11.6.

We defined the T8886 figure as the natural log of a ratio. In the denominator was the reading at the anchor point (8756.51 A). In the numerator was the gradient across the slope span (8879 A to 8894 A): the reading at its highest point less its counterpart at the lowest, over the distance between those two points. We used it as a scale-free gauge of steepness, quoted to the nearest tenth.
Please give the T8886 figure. -5.0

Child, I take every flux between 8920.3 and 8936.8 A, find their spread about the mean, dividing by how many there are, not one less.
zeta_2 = 0.235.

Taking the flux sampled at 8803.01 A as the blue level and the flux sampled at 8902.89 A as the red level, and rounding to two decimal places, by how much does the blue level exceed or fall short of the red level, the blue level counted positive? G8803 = 0.70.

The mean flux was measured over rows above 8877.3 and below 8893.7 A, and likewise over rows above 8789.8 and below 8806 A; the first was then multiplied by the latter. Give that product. 30.8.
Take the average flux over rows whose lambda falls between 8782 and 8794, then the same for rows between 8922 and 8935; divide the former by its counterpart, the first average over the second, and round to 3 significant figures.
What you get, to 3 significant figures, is 1.00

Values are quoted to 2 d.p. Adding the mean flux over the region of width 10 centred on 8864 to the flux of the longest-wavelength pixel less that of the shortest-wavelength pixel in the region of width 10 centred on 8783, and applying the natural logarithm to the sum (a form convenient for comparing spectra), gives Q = 1.59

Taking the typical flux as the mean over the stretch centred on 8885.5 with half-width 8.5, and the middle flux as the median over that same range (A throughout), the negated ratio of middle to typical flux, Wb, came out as -0.99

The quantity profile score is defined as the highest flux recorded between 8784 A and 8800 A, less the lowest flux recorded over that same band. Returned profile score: 1.0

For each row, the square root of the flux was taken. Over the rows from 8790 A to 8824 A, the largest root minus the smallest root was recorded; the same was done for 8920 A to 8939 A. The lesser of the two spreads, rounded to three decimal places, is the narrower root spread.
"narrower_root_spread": 0.151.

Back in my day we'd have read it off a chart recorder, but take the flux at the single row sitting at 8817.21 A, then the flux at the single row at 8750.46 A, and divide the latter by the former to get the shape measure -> 0.93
